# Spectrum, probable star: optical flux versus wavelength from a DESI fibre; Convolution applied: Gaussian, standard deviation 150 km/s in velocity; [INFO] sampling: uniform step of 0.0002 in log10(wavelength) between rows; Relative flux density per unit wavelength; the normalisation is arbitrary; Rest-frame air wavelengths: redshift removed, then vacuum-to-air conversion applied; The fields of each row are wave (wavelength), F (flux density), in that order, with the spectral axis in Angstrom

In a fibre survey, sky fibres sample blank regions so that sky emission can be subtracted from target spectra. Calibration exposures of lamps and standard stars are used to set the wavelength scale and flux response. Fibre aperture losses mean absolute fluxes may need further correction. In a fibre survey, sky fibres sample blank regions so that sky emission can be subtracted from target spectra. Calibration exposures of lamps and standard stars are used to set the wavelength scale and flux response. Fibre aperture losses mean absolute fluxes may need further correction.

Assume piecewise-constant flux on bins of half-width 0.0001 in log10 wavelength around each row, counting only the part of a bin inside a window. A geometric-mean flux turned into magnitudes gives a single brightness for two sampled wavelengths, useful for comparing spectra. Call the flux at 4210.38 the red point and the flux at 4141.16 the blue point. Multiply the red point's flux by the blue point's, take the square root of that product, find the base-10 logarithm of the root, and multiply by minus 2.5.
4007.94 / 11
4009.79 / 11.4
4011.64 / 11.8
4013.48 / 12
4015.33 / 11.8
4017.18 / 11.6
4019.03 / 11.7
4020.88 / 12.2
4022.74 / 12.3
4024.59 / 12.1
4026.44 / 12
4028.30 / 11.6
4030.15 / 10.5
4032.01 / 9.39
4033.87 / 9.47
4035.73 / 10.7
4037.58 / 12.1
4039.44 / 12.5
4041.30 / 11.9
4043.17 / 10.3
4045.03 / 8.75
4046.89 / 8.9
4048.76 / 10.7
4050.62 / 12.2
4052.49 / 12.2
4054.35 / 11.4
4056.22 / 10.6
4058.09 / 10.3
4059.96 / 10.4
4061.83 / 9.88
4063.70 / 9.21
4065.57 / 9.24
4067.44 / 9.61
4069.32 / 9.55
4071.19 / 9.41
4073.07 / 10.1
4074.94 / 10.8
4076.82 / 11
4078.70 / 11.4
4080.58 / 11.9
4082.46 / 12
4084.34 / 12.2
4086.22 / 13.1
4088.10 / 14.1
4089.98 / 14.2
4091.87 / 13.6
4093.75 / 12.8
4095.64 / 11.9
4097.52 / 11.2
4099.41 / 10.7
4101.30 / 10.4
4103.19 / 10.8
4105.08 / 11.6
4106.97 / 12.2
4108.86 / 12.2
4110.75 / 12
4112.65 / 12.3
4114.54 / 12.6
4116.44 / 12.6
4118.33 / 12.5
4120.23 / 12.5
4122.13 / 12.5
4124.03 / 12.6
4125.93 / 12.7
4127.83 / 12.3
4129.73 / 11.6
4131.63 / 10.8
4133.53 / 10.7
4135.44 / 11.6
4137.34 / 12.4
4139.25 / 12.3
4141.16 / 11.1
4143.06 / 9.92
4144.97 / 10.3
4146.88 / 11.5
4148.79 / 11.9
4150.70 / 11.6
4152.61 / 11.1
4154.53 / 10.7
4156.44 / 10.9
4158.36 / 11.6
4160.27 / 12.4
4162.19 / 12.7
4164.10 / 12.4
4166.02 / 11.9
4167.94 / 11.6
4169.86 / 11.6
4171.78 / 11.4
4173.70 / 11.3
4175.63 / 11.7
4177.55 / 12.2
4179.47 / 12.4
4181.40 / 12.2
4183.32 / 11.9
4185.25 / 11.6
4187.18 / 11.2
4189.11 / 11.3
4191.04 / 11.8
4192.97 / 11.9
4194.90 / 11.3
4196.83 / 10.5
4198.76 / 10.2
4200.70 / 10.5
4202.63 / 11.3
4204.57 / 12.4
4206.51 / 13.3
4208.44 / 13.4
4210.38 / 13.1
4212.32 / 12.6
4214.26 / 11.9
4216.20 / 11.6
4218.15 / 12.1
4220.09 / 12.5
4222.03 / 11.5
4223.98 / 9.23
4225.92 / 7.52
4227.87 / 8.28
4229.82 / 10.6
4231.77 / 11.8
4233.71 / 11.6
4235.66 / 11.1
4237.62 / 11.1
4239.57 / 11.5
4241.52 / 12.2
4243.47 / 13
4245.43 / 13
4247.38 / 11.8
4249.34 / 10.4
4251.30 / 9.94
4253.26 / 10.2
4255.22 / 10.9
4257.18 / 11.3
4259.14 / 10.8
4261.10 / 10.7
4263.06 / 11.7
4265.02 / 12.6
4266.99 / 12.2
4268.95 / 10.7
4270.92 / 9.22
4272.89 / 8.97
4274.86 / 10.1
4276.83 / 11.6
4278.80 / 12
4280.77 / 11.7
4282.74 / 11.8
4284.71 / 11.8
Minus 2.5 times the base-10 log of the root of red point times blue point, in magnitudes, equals -2.70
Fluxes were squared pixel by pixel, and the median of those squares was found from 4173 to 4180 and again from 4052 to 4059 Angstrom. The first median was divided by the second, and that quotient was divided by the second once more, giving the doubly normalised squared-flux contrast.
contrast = 0.010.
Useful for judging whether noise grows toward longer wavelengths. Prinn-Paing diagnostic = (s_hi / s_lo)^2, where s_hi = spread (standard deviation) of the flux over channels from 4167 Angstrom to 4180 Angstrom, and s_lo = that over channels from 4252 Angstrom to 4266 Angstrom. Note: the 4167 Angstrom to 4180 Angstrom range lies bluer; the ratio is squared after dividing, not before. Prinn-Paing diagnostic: 0.3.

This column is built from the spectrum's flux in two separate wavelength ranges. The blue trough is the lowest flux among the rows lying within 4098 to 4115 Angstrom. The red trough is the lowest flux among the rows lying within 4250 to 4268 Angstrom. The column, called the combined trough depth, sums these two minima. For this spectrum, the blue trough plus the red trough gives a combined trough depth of 20.3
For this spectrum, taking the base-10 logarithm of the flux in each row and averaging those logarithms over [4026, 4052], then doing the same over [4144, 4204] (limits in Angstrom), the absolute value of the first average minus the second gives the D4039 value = 0.031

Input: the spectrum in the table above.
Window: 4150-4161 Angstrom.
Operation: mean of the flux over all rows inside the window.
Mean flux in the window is 11.4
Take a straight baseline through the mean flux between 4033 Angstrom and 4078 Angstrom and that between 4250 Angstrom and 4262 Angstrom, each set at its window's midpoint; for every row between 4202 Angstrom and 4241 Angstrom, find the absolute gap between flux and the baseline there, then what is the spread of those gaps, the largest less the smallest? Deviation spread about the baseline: 3.1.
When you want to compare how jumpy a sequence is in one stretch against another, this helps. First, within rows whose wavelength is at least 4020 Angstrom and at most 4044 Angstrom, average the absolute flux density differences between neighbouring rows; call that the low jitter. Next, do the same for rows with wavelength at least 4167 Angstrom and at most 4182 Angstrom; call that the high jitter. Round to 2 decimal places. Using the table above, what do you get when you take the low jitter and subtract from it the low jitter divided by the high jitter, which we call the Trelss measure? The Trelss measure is -2.34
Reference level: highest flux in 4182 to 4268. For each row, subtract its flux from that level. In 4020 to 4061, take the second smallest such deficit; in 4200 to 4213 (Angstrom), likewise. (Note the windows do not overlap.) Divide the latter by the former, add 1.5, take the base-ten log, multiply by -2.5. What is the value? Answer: -0.504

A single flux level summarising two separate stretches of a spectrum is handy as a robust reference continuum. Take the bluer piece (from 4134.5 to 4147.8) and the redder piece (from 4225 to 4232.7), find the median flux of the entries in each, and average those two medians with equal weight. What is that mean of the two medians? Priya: 10.5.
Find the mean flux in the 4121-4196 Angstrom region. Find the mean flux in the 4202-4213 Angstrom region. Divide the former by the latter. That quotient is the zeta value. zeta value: 0.92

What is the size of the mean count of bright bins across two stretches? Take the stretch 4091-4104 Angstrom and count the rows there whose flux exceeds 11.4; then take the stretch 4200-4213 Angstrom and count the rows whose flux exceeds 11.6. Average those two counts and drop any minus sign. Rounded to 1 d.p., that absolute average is 4.0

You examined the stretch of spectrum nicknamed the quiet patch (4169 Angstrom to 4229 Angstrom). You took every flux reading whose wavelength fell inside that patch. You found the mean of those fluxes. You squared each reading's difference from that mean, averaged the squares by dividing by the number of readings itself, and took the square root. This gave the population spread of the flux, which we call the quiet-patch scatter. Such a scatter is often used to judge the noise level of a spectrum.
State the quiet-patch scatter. 1.28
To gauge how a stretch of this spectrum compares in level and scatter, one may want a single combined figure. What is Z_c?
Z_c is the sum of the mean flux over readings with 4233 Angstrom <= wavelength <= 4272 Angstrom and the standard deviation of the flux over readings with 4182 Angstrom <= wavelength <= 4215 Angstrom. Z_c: 12.2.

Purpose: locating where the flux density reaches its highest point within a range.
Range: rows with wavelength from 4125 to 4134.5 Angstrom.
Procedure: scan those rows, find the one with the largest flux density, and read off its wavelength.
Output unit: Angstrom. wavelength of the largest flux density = 4125.93 Angstrom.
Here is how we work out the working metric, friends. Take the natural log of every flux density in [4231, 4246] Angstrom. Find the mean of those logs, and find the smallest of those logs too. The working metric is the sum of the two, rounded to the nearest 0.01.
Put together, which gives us 4.88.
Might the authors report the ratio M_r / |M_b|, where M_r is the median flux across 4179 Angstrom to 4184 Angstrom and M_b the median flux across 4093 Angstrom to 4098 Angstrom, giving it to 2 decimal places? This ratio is 1.03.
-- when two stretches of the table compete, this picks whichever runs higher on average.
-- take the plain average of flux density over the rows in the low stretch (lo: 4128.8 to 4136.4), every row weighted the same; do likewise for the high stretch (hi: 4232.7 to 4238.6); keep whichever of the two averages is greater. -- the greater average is 11.3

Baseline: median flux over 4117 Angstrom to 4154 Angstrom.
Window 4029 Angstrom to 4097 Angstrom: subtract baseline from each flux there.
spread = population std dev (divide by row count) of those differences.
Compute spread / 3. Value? 0.49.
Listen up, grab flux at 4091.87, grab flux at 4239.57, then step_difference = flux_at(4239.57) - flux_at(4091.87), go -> -2.1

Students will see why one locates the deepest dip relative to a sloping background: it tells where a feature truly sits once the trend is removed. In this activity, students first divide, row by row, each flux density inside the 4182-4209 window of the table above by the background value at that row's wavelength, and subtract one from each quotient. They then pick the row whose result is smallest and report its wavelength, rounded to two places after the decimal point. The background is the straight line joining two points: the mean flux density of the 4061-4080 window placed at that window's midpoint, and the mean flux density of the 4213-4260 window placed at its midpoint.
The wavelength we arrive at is 4198.76 Angstrom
